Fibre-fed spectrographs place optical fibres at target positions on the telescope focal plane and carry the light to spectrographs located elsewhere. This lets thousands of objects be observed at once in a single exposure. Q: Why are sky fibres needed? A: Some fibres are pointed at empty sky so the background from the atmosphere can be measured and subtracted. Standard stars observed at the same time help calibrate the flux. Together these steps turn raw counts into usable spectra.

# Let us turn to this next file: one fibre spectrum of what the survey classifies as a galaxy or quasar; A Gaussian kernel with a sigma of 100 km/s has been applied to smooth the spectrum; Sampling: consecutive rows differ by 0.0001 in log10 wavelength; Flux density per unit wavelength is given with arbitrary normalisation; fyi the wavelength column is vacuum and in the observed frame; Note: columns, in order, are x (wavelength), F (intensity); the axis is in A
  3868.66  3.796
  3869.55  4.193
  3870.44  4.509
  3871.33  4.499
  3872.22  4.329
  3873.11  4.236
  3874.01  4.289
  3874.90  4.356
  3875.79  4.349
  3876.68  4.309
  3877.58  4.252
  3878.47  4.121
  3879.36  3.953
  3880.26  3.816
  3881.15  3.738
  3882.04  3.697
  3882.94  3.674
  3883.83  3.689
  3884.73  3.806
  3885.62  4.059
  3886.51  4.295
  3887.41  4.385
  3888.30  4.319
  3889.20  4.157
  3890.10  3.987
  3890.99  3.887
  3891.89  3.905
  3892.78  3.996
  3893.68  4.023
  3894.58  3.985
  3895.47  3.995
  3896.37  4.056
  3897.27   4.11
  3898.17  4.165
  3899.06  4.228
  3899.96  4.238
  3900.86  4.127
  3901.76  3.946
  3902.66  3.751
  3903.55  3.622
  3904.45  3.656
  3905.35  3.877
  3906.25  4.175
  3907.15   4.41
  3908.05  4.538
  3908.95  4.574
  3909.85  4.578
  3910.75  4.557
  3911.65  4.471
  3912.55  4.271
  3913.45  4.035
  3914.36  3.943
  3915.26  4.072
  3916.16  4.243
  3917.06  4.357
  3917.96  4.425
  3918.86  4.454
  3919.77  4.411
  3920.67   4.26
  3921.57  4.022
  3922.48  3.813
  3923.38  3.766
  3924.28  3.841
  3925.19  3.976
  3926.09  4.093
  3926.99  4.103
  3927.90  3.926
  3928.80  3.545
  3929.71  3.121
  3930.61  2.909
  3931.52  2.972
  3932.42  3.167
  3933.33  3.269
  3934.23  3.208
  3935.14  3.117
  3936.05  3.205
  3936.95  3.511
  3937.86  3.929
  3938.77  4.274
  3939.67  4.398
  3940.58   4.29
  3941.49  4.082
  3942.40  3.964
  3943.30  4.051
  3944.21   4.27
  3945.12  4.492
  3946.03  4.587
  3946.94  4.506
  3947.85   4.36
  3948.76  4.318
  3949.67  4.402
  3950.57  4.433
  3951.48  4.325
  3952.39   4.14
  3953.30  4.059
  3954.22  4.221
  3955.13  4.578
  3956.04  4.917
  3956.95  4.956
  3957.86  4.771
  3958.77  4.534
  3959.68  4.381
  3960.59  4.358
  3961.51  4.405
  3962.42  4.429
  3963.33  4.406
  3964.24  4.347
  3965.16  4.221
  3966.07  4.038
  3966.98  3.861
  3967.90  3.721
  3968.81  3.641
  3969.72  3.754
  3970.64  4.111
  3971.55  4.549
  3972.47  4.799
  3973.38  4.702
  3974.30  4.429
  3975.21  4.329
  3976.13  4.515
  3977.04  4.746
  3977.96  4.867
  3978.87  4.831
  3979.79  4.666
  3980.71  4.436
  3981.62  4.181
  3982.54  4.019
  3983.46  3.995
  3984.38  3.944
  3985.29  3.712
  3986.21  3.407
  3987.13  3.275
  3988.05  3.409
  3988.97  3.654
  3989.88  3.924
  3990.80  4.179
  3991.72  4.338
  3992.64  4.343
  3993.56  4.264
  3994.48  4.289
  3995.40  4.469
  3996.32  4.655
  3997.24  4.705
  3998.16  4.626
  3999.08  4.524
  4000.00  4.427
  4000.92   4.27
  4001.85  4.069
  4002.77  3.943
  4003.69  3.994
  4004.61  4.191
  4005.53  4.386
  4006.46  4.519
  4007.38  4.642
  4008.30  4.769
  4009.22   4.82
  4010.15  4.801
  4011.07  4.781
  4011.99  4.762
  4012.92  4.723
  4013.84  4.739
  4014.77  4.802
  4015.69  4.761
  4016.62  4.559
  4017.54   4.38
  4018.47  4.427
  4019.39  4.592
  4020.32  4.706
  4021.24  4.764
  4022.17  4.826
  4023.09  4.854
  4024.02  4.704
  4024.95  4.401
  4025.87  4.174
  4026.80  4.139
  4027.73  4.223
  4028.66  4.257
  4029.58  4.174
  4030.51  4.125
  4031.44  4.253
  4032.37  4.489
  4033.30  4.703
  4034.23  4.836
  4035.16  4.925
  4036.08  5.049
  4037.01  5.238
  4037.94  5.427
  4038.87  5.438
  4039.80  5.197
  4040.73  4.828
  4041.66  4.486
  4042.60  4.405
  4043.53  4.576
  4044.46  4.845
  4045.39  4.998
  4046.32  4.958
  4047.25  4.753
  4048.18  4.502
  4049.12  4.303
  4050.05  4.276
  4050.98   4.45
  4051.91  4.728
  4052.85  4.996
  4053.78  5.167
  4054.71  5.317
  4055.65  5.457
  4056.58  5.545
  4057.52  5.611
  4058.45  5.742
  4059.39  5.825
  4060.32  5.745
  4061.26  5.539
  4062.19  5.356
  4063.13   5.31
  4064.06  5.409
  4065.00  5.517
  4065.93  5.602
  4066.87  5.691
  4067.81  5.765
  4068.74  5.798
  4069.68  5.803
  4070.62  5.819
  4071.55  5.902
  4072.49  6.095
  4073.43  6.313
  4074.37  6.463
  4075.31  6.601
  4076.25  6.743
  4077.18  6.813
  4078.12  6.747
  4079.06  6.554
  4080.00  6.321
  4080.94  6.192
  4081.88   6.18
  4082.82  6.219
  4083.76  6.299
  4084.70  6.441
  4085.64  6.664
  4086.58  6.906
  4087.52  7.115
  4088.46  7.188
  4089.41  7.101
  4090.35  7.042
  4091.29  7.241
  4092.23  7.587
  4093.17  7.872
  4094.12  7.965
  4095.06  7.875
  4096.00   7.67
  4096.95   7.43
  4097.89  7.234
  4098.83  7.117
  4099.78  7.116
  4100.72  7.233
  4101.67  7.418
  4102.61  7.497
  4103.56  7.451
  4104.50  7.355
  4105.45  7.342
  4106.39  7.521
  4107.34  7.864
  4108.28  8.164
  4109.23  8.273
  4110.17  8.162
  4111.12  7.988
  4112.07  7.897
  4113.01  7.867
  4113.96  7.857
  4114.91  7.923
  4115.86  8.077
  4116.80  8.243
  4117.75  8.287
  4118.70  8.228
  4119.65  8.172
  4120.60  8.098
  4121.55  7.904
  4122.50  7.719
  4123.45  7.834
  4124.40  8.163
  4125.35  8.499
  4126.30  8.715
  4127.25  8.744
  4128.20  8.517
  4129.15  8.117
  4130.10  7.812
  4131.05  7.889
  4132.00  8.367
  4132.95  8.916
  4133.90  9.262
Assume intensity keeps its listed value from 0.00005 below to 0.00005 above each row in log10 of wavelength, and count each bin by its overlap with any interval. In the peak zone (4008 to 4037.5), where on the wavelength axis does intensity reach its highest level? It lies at 4037.01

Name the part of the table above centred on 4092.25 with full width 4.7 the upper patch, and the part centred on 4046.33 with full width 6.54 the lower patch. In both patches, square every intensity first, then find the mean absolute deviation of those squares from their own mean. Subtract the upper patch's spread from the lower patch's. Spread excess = -2.8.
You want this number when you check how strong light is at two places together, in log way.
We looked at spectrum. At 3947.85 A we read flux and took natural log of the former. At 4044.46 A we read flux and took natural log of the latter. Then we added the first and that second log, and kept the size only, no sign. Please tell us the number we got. 3.05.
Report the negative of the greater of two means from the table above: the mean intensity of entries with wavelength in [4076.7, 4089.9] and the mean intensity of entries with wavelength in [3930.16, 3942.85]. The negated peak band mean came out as -6.6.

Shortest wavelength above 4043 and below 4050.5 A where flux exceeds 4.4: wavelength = 4043.53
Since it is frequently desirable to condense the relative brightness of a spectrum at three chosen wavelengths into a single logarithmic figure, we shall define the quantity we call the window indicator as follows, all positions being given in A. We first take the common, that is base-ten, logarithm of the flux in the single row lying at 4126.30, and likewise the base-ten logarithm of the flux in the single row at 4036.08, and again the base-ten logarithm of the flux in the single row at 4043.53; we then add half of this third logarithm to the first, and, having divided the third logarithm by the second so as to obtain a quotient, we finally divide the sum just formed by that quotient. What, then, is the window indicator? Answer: 1.4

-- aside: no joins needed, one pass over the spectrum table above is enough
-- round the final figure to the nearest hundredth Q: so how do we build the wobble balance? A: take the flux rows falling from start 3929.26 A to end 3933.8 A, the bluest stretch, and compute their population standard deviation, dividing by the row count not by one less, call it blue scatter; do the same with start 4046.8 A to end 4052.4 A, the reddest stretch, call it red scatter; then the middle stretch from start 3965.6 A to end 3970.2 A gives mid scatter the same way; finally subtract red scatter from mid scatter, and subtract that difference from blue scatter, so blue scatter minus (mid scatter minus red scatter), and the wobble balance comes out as 0.18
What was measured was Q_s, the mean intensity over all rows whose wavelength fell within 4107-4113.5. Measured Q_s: 8.0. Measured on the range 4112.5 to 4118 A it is 8.0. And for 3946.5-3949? 4.4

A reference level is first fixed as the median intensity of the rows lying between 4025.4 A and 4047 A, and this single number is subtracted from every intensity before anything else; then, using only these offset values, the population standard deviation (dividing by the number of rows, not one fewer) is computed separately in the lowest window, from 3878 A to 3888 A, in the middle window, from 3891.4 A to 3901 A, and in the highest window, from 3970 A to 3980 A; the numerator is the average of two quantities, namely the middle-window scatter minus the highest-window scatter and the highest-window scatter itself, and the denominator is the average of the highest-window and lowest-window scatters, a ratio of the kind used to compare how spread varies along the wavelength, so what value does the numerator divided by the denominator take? 0.22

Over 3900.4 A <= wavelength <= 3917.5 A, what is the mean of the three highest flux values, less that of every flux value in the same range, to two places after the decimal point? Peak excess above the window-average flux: 0.40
